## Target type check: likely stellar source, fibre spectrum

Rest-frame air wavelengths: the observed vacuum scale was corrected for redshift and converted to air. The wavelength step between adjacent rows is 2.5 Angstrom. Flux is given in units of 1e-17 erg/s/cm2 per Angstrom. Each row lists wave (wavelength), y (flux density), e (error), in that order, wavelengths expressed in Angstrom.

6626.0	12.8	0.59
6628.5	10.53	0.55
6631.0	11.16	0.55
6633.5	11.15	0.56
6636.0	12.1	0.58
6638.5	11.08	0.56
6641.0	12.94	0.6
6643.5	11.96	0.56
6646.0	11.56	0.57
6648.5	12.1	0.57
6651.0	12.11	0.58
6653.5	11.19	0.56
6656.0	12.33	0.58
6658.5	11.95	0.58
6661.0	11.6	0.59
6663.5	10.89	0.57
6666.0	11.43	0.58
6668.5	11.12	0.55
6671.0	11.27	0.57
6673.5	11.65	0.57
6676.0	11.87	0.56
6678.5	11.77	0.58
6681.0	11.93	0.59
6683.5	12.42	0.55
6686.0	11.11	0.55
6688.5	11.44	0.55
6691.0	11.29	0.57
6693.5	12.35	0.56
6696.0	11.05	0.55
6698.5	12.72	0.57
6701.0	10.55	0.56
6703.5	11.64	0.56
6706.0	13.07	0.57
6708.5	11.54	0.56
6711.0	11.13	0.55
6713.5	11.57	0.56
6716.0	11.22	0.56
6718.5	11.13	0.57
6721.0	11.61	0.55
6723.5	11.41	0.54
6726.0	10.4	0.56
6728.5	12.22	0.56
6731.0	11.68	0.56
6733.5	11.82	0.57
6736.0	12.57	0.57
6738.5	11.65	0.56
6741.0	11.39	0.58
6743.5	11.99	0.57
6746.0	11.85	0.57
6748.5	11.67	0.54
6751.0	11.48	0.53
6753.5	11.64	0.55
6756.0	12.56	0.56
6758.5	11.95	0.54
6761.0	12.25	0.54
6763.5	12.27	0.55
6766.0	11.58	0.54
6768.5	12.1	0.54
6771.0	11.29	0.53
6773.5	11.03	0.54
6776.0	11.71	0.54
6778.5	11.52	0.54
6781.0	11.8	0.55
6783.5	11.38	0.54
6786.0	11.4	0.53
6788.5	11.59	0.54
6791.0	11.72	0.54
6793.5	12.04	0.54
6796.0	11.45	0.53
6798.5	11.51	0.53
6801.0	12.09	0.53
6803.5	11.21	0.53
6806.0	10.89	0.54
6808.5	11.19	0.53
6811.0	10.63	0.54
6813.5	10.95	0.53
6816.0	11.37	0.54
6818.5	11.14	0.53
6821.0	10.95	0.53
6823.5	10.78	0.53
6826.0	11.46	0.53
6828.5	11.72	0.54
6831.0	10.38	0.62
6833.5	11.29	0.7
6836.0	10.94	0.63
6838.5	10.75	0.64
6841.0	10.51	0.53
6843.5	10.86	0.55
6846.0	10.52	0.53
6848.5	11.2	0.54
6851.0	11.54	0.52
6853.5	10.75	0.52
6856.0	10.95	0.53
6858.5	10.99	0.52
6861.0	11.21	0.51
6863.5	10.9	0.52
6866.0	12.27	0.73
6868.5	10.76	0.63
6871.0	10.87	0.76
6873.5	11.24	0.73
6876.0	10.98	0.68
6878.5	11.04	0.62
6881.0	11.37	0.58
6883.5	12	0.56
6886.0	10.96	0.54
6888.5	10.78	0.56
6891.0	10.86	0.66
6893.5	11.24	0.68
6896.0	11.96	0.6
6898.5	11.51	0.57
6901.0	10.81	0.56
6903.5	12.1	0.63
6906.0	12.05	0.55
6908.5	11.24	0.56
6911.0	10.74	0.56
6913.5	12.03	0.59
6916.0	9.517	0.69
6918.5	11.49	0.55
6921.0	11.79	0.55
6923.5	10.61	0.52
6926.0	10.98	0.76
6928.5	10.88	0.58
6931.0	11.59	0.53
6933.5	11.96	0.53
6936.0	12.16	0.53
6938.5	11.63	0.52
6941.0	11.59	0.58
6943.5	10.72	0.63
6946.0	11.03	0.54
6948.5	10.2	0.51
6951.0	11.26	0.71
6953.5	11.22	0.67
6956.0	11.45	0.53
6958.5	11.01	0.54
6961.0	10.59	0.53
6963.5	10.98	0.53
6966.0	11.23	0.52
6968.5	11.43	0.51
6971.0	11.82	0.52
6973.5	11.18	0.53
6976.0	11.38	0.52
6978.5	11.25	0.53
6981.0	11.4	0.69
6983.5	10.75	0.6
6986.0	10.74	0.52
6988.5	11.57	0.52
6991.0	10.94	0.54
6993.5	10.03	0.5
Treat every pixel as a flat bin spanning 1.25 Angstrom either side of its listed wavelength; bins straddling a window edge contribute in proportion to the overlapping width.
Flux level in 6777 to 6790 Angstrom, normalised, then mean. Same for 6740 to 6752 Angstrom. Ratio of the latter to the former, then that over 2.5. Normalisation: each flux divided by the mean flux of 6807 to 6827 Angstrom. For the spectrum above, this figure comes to 0.405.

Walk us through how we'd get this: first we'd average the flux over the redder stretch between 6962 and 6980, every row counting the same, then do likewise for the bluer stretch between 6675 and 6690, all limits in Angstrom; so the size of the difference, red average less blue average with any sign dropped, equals 0.43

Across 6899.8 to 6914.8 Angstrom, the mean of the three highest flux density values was 12.1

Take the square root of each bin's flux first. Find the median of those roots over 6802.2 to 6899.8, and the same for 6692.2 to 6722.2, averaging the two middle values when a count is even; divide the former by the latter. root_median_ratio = 0.97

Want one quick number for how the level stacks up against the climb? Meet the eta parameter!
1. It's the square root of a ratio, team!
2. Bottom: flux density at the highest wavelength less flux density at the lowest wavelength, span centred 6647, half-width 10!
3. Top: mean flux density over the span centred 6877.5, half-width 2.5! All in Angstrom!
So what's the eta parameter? 3.0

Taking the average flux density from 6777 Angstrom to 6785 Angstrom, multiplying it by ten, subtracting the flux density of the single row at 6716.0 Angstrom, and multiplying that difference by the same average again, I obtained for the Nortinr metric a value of 1208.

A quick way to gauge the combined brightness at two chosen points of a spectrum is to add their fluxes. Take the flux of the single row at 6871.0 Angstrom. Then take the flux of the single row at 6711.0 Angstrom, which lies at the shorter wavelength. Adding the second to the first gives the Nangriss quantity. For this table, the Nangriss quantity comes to 22.0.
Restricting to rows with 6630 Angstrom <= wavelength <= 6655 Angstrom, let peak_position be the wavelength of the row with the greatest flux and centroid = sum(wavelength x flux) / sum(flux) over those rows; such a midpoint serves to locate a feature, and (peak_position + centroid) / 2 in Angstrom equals 6641.7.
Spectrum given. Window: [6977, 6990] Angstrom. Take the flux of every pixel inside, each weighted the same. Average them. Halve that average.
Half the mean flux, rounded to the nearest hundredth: 5.57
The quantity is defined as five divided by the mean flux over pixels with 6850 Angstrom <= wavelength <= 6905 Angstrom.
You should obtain 0.445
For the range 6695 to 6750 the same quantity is 0.430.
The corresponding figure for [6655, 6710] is 0.428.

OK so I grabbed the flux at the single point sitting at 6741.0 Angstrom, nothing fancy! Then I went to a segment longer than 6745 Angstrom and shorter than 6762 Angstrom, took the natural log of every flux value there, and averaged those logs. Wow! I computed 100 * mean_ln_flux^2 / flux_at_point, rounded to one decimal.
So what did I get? 53.9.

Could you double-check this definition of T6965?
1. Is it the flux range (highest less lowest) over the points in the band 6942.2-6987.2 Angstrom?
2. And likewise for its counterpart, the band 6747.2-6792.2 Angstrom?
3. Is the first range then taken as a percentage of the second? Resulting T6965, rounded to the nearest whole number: 106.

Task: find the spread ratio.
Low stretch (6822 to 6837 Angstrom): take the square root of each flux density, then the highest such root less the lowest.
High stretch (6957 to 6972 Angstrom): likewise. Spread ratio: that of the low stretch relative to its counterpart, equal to 1.1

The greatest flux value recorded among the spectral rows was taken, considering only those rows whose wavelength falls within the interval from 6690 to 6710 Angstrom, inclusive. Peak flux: 13.07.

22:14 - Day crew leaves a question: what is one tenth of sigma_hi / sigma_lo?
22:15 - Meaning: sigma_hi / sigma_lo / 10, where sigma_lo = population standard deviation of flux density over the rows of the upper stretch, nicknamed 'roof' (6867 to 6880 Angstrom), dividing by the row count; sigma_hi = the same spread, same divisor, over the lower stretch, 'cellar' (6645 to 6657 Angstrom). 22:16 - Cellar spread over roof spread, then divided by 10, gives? 0.26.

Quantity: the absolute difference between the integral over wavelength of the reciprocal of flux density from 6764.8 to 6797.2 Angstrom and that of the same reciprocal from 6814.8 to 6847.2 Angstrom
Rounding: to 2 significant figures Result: 0.16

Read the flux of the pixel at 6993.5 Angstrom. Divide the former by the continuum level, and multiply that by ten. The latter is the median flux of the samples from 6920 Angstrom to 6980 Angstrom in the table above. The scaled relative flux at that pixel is 8.9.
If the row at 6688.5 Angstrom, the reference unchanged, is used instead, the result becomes 10.2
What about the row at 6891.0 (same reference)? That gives 9.7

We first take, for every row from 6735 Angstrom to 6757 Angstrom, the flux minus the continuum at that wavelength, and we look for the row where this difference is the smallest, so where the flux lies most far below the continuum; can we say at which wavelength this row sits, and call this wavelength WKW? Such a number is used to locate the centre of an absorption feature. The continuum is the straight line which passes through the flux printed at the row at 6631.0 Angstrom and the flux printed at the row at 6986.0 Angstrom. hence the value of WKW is 6741.0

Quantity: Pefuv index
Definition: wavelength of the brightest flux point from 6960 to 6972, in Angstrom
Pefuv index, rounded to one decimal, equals 6971.0 Angstrom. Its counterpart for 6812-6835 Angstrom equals 6828.5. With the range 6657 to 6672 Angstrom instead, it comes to 6658.5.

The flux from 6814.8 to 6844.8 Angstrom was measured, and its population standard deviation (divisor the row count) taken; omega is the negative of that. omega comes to -0.38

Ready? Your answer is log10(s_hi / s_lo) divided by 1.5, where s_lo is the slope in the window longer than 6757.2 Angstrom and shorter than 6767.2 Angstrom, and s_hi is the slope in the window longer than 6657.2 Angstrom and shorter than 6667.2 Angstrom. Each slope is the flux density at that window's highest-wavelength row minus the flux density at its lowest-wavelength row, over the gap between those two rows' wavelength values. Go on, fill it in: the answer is 0.1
